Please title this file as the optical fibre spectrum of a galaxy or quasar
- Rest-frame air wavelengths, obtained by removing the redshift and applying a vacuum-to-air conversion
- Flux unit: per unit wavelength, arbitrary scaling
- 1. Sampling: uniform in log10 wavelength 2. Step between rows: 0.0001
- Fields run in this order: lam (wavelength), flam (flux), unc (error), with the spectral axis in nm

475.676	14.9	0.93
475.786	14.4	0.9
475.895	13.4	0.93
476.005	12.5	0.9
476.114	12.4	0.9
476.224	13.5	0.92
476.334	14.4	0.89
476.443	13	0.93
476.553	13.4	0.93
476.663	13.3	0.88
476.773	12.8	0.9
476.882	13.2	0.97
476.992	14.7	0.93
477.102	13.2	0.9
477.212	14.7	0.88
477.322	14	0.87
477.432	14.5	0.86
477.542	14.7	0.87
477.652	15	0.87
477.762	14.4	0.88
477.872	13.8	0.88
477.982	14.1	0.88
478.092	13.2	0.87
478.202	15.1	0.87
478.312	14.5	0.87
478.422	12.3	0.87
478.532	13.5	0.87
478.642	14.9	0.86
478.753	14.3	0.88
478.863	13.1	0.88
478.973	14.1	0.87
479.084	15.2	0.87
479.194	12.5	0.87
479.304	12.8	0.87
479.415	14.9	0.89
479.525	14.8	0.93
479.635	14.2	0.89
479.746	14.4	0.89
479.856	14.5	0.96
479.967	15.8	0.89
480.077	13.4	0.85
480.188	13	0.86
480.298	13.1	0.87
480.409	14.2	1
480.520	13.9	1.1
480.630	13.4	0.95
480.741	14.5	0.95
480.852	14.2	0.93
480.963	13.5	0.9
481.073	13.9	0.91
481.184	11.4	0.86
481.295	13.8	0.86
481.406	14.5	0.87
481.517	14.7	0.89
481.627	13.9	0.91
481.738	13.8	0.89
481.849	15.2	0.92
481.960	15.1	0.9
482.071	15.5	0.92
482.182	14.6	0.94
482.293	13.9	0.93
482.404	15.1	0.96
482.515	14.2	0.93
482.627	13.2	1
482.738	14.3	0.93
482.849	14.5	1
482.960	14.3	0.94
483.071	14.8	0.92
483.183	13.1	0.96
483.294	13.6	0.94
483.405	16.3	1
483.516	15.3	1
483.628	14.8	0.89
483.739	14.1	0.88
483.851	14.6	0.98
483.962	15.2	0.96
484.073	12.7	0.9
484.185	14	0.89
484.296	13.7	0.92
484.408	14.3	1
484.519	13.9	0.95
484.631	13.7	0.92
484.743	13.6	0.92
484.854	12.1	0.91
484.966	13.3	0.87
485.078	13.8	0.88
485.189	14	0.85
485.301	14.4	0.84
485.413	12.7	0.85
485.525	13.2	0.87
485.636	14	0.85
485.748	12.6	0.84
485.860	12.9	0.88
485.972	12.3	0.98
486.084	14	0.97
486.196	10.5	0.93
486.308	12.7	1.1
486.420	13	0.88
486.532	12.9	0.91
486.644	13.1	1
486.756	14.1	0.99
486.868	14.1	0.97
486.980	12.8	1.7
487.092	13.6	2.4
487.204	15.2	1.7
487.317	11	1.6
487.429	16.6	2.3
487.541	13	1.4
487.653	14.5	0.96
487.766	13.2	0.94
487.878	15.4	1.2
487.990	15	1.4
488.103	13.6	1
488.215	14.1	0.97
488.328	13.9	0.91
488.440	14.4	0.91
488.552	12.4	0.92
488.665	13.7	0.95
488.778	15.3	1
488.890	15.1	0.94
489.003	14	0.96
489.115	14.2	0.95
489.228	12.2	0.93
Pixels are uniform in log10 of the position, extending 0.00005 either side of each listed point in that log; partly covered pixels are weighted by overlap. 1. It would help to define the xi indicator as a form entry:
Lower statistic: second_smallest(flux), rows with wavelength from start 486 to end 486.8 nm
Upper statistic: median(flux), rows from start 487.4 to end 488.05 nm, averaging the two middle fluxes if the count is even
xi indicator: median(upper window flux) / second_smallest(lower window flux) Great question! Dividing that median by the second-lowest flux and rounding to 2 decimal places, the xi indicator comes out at 1.16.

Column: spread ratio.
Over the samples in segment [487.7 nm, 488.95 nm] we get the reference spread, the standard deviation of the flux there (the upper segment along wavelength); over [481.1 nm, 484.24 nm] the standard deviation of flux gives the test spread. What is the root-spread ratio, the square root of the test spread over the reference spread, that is 1.0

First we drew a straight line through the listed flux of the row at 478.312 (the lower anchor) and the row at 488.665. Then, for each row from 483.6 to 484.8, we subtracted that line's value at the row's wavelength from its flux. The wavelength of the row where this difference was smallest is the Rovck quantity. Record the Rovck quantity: 484.073 nm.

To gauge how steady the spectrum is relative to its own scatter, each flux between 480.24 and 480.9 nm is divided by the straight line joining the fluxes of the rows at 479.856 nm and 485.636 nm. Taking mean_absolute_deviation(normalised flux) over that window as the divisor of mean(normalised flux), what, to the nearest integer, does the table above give 32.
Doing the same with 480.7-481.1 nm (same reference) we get 44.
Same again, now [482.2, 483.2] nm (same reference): 28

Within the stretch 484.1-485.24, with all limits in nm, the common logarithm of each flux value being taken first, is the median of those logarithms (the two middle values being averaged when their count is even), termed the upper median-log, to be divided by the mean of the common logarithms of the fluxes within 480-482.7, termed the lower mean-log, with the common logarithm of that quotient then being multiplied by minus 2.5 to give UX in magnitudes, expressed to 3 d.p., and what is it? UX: 0.007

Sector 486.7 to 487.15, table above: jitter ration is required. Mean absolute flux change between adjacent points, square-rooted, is 0.84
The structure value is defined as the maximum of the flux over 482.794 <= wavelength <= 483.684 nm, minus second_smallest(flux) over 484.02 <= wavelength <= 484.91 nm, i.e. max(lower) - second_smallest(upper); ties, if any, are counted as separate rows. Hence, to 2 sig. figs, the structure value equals 3.6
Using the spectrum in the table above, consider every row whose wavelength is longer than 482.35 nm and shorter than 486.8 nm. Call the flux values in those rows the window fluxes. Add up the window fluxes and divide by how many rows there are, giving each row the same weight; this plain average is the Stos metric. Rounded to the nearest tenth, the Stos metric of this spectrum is 13.7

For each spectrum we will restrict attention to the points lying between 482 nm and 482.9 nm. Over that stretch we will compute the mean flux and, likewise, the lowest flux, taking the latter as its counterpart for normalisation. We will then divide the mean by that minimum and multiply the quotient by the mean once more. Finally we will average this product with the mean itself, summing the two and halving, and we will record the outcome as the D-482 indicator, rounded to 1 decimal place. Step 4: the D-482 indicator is 15.1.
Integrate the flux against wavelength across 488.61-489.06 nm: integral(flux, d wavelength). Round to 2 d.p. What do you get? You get 6.54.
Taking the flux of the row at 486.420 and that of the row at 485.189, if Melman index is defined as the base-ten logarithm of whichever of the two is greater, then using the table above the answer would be 1.15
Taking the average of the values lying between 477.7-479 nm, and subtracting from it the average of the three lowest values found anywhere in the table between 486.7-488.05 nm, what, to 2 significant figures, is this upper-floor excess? 1.7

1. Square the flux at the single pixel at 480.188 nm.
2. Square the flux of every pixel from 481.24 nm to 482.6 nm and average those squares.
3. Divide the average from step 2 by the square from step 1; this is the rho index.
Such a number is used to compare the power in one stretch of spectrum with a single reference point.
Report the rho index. 1.25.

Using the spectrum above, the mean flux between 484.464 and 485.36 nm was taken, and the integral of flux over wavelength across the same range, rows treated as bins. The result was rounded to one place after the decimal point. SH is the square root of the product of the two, 12.9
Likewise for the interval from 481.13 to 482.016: 13.2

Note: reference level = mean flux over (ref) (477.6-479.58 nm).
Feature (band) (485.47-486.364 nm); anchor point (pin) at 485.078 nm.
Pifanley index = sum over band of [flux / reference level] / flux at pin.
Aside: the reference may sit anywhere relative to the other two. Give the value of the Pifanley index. 0.53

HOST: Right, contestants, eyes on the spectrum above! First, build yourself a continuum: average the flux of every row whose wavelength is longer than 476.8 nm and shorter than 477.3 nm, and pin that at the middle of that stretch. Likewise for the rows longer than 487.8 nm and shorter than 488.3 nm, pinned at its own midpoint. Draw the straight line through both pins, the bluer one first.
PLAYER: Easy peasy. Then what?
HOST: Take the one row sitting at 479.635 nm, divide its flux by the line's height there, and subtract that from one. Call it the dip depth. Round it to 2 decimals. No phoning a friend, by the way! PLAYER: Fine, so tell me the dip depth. -0.01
